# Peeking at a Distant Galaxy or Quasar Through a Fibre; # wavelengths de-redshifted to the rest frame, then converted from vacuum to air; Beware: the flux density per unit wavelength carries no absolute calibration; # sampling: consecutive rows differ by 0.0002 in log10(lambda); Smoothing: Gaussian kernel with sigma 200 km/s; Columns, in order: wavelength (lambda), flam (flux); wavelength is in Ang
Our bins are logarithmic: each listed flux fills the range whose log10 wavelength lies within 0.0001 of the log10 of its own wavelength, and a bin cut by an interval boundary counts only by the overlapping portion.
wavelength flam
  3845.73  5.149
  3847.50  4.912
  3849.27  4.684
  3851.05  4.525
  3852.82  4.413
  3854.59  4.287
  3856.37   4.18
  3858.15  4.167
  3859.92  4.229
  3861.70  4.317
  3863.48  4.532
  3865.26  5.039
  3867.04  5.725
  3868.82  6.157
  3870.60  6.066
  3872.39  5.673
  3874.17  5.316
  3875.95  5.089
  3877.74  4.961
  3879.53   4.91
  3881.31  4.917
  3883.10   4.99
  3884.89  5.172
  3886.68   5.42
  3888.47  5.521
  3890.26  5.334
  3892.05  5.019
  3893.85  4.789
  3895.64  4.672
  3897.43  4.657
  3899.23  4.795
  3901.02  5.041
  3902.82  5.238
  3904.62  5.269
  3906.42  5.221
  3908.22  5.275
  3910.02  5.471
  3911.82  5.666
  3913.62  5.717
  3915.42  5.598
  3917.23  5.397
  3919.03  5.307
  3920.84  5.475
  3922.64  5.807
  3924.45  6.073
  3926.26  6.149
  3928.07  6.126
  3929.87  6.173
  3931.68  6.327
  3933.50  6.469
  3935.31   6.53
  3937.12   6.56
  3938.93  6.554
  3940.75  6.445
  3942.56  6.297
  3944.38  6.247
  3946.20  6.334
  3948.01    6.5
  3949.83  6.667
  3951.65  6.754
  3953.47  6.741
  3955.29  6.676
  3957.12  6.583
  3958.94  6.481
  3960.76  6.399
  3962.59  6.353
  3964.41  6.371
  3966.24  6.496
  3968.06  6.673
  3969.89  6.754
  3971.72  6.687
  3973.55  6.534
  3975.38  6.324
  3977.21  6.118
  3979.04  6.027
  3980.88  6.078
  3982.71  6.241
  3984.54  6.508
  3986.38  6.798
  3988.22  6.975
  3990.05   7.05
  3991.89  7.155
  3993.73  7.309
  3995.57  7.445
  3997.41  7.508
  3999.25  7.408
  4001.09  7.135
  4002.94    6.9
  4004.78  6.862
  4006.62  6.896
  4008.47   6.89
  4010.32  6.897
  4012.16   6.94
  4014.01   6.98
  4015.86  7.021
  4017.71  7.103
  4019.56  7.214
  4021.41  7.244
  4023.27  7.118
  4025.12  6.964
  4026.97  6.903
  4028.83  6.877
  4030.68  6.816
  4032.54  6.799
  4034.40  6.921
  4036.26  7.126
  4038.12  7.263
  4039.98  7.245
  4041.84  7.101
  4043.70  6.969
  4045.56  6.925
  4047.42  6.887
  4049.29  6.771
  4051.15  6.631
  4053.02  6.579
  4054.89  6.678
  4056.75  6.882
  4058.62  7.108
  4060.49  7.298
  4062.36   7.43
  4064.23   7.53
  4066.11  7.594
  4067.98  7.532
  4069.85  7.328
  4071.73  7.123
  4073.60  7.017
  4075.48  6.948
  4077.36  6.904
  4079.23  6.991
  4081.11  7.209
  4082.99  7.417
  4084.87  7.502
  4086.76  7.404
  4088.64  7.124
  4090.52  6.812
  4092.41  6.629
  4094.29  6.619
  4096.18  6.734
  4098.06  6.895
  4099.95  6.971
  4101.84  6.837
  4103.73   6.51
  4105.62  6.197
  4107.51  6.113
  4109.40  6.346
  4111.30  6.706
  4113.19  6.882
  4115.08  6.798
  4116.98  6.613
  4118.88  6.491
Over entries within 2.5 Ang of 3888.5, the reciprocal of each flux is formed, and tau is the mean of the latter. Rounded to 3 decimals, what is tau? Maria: 0.184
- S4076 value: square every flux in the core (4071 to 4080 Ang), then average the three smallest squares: 48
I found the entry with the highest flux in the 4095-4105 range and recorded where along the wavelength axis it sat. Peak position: 4099.95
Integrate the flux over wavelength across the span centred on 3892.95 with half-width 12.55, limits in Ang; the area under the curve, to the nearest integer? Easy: 127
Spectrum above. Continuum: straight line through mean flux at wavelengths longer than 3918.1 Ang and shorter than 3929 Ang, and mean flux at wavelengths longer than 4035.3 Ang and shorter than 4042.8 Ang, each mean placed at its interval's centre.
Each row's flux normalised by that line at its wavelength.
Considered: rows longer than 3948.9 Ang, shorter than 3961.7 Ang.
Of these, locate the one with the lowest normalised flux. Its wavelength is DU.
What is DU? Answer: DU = 3960.76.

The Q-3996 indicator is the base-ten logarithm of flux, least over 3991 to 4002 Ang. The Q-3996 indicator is 0.85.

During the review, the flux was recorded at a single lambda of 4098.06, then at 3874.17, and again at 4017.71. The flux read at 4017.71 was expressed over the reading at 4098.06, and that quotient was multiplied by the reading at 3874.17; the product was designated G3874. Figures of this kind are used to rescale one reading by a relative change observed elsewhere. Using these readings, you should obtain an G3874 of 5.5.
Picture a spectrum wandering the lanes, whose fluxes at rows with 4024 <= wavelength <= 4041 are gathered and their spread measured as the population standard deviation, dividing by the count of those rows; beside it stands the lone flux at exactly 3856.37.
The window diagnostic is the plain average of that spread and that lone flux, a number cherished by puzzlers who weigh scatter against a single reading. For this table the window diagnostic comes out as 2.2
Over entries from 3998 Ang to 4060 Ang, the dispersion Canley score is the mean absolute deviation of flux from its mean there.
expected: 0.15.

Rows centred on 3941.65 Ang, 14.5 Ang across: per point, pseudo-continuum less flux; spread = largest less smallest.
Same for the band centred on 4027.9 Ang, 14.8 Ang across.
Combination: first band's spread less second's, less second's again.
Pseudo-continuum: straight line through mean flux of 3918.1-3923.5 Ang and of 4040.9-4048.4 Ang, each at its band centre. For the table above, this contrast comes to -0.8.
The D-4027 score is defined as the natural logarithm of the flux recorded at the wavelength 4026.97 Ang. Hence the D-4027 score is 1.93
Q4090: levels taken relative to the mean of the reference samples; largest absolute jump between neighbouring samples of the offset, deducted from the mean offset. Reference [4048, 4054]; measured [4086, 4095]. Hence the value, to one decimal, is -0.1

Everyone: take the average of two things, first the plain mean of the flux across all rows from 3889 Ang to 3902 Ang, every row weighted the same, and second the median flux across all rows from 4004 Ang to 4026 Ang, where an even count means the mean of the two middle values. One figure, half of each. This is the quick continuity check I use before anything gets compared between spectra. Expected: 5.9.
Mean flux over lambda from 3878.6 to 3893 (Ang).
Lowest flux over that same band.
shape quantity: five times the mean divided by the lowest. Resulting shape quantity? 5.25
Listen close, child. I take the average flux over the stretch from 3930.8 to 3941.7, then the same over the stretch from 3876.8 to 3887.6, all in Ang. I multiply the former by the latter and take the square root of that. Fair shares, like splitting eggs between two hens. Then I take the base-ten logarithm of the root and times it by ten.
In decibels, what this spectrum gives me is 7.58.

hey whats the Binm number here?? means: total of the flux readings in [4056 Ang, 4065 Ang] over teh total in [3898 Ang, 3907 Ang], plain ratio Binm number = 1.42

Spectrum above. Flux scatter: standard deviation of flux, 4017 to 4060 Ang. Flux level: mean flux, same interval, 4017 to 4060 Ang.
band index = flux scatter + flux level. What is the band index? 7.2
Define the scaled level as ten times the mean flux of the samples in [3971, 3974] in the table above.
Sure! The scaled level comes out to 66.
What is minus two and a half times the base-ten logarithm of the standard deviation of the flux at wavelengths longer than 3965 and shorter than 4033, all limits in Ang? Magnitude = 1.1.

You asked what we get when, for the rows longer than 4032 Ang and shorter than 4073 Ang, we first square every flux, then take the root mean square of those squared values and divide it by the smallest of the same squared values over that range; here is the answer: 1.16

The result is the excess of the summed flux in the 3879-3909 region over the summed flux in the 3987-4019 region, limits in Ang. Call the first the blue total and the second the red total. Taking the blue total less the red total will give -34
